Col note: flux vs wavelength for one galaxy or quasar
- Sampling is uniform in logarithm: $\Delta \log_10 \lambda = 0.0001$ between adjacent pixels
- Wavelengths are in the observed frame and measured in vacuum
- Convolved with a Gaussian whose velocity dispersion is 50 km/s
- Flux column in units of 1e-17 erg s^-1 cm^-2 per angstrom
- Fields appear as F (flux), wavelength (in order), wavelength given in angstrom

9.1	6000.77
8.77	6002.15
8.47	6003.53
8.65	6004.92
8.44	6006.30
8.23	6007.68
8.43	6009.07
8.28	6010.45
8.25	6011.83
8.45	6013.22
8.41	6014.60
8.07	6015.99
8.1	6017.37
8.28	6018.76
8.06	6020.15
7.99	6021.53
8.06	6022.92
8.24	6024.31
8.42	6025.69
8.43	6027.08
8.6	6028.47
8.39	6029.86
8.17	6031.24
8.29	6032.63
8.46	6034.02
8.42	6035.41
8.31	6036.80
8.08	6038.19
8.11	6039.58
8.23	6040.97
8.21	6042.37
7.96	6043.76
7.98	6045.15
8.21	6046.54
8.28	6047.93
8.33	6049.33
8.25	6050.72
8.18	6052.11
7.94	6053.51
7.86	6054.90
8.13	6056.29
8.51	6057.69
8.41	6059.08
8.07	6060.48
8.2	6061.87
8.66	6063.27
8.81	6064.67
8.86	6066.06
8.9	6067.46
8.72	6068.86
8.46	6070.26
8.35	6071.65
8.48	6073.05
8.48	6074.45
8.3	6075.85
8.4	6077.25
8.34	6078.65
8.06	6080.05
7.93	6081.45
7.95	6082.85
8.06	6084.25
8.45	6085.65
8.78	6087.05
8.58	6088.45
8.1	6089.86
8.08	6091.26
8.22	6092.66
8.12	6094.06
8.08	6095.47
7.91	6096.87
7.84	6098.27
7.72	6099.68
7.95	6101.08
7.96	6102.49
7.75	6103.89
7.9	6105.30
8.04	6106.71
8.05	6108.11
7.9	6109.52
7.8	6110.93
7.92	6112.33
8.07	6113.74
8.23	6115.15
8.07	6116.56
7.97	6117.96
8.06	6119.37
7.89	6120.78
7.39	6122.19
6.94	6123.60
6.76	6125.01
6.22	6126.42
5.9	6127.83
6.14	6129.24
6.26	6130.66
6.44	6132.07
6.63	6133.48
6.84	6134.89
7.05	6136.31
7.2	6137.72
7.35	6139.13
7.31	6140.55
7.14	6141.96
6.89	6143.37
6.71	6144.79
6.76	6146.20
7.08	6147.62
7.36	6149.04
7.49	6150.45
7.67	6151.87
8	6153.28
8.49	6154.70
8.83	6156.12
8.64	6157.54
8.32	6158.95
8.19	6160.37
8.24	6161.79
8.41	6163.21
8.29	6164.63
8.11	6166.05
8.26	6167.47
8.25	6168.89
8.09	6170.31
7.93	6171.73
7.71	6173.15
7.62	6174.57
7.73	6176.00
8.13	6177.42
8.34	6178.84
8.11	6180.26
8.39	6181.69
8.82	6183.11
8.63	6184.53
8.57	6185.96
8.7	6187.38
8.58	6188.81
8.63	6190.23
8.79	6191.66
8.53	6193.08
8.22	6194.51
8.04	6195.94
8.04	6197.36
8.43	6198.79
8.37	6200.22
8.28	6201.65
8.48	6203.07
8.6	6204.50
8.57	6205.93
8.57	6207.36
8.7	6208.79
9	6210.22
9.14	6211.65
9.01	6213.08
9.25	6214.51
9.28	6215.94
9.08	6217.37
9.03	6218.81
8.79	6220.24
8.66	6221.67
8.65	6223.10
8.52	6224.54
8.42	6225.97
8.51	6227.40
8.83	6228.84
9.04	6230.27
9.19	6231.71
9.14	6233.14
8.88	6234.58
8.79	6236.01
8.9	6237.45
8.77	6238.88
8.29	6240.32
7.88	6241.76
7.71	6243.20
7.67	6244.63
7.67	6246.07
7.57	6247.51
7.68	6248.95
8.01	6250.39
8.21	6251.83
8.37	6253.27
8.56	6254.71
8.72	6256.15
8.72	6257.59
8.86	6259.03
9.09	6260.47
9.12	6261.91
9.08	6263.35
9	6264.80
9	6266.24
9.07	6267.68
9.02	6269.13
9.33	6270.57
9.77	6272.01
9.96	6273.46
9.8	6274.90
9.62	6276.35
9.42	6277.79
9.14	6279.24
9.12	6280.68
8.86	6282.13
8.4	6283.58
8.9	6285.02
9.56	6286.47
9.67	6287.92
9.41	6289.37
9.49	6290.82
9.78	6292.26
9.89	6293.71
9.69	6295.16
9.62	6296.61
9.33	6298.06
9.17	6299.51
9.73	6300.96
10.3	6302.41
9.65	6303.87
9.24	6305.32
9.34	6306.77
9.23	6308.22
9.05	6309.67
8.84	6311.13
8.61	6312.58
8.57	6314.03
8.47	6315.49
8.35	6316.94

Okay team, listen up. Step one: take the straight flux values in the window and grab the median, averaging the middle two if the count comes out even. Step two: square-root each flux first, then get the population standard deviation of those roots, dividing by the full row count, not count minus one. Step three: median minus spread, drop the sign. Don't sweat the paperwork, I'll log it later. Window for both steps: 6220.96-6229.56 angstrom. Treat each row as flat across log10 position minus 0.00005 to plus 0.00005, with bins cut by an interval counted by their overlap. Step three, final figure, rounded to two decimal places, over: 8.56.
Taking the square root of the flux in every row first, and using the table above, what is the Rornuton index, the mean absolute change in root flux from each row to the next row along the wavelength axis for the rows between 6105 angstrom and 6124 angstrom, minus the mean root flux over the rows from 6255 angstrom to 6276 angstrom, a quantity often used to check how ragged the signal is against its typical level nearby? -3.00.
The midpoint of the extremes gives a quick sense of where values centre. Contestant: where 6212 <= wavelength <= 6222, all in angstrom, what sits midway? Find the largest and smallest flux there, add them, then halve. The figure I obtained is 8.97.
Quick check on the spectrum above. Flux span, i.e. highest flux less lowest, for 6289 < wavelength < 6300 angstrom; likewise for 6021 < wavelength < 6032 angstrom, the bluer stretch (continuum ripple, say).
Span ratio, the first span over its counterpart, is 1.2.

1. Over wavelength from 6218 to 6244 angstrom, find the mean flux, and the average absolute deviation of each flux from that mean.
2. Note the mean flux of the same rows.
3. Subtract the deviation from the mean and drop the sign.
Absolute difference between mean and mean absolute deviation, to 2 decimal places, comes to 8.37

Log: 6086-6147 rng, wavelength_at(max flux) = 6087.05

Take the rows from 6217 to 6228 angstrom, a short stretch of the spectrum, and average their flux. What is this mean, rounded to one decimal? 8.7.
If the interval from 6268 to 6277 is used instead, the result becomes 9.6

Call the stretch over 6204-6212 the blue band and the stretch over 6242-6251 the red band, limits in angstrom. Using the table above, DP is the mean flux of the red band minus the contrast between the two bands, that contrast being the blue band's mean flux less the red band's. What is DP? 6.7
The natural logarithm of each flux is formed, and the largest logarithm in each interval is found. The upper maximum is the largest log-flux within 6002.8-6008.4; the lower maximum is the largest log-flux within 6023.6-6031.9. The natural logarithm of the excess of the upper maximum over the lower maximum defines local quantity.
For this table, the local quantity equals -5.2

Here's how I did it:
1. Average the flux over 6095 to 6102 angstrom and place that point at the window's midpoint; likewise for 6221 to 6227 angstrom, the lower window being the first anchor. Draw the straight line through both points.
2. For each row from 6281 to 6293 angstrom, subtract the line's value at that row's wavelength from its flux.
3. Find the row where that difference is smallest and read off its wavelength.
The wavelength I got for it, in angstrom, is 6283.58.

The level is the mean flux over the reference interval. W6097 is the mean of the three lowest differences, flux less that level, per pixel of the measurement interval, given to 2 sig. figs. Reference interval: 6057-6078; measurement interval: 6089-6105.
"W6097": -0.74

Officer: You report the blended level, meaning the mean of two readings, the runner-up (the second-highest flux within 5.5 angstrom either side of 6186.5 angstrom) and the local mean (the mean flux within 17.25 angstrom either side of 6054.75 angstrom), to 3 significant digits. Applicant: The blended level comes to 8.55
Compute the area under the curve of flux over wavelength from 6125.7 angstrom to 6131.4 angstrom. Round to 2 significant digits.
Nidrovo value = 35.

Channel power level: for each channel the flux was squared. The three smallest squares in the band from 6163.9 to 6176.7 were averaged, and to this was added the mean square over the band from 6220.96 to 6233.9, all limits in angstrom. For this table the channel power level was 136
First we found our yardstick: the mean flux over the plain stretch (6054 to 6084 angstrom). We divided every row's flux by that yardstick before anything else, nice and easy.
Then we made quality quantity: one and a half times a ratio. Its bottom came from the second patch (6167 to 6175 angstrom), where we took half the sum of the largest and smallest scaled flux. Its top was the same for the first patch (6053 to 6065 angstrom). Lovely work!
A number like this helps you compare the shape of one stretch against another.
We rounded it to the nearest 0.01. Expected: 1.57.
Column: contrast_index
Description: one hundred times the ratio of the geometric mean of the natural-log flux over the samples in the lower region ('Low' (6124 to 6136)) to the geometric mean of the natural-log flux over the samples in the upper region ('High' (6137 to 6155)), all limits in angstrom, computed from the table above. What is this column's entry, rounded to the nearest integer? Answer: 93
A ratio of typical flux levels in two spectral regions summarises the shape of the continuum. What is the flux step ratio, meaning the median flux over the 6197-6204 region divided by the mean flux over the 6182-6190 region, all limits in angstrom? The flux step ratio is 0.97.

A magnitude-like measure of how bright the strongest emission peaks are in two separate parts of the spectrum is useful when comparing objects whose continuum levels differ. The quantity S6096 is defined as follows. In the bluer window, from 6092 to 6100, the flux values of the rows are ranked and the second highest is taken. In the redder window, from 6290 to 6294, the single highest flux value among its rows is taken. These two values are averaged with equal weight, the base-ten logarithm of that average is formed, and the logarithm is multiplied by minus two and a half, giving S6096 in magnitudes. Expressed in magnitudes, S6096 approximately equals -2.39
